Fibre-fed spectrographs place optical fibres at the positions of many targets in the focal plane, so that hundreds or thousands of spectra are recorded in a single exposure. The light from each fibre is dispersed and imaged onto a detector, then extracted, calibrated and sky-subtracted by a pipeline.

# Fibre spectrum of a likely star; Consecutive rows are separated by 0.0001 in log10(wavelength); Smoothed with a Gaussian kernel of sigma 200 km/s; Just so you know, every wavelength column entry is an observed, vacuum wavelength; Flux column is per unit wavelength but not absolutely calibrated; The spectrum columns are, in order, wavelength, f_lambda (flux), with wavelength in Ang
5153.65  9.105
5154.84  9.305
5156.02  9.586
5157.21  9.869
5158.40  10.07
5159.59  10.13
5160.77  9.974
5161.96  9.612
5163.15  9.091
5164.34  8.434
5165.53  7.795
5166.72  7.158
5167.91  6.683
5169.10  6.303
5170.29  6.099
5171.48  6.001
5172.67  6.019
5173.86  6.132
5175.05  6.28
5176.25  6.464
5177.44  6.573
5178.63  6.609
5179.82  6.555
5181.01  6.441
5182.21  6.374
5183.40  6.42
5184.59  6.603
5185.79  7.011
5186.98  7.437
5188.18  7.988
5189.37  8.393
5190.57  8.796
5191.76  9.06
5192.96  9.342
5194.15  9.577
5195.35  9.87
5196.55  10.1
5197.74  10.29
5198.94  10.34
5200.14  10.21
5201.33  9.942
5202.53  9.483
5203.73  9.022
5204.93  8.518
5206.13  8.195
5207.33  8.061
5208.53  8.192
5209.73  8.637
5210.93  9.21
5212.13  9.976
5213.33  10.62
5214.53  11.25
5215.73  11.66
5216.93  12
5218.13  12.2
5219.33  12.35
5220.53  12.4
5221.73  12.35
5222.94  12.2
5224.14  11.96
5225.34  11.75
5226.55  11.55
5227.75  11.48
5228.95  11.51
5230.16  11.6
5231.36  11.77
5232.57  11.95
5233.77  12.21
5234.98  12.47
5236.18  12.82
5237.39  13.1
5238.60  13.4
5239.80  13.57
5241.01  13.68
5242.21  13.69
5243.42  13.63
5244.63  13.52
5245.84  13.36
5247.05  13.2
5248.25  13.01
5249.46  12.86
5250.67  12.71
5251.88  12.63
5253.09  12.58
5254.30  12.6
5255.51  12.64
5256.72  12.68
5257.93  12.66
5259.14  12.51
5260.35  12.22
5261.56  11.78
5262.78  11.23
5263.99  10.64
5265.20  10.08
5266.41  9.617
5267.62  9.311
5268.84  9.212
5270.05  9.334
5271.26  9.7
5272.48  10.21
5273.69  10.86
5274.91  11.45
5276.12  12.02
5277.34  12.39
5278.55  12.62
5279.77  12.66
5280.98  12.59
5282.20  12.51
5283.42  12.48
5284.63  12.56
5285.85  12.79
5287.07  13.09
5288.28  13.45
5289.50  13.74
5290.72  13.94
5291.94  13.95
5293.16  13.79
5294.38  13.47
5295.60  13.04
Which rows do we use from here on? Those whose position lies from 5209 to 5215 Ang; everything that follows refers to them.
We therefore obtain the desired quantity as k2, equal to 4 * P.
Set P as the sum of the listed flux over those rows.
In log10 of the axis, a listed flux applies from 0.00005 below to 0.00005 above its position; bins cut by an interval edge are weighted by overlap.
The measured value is 199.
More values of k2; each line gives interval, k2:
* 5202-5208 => 173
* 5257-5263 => 242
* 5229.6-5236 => 240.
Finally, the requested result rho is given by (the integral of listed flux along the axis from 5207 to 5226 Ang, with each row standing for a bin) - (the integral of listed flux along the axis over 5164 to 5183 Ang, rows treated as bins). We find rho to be 83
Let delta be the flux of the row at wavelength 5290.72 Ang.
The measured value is 13.94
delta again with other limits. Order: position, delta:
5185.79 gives 7.011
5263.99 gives 10.64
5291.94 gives 13.95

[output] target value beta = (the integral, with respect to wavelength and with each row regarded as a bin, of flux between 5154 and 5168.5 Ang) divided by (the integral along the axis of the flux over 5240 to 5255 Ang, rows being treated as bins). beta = 0.7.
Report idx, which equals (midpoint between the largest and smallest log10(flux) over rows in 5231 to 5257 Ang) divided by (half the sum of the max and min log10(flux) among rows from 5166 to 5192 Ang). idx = 1.27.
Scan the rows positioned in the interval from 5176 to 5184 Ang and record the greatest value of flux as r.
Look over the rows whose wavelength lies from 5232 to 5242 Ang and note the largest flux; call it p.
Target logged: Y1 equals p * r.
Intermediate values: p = 13.68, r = 6.609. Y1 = 90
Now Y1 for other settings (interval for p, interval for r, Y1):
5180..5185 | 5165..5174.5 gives 51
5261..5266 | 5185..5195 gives 113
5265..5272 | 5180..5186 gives 71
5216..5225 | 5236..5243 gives 170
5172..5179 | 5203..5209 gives 60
